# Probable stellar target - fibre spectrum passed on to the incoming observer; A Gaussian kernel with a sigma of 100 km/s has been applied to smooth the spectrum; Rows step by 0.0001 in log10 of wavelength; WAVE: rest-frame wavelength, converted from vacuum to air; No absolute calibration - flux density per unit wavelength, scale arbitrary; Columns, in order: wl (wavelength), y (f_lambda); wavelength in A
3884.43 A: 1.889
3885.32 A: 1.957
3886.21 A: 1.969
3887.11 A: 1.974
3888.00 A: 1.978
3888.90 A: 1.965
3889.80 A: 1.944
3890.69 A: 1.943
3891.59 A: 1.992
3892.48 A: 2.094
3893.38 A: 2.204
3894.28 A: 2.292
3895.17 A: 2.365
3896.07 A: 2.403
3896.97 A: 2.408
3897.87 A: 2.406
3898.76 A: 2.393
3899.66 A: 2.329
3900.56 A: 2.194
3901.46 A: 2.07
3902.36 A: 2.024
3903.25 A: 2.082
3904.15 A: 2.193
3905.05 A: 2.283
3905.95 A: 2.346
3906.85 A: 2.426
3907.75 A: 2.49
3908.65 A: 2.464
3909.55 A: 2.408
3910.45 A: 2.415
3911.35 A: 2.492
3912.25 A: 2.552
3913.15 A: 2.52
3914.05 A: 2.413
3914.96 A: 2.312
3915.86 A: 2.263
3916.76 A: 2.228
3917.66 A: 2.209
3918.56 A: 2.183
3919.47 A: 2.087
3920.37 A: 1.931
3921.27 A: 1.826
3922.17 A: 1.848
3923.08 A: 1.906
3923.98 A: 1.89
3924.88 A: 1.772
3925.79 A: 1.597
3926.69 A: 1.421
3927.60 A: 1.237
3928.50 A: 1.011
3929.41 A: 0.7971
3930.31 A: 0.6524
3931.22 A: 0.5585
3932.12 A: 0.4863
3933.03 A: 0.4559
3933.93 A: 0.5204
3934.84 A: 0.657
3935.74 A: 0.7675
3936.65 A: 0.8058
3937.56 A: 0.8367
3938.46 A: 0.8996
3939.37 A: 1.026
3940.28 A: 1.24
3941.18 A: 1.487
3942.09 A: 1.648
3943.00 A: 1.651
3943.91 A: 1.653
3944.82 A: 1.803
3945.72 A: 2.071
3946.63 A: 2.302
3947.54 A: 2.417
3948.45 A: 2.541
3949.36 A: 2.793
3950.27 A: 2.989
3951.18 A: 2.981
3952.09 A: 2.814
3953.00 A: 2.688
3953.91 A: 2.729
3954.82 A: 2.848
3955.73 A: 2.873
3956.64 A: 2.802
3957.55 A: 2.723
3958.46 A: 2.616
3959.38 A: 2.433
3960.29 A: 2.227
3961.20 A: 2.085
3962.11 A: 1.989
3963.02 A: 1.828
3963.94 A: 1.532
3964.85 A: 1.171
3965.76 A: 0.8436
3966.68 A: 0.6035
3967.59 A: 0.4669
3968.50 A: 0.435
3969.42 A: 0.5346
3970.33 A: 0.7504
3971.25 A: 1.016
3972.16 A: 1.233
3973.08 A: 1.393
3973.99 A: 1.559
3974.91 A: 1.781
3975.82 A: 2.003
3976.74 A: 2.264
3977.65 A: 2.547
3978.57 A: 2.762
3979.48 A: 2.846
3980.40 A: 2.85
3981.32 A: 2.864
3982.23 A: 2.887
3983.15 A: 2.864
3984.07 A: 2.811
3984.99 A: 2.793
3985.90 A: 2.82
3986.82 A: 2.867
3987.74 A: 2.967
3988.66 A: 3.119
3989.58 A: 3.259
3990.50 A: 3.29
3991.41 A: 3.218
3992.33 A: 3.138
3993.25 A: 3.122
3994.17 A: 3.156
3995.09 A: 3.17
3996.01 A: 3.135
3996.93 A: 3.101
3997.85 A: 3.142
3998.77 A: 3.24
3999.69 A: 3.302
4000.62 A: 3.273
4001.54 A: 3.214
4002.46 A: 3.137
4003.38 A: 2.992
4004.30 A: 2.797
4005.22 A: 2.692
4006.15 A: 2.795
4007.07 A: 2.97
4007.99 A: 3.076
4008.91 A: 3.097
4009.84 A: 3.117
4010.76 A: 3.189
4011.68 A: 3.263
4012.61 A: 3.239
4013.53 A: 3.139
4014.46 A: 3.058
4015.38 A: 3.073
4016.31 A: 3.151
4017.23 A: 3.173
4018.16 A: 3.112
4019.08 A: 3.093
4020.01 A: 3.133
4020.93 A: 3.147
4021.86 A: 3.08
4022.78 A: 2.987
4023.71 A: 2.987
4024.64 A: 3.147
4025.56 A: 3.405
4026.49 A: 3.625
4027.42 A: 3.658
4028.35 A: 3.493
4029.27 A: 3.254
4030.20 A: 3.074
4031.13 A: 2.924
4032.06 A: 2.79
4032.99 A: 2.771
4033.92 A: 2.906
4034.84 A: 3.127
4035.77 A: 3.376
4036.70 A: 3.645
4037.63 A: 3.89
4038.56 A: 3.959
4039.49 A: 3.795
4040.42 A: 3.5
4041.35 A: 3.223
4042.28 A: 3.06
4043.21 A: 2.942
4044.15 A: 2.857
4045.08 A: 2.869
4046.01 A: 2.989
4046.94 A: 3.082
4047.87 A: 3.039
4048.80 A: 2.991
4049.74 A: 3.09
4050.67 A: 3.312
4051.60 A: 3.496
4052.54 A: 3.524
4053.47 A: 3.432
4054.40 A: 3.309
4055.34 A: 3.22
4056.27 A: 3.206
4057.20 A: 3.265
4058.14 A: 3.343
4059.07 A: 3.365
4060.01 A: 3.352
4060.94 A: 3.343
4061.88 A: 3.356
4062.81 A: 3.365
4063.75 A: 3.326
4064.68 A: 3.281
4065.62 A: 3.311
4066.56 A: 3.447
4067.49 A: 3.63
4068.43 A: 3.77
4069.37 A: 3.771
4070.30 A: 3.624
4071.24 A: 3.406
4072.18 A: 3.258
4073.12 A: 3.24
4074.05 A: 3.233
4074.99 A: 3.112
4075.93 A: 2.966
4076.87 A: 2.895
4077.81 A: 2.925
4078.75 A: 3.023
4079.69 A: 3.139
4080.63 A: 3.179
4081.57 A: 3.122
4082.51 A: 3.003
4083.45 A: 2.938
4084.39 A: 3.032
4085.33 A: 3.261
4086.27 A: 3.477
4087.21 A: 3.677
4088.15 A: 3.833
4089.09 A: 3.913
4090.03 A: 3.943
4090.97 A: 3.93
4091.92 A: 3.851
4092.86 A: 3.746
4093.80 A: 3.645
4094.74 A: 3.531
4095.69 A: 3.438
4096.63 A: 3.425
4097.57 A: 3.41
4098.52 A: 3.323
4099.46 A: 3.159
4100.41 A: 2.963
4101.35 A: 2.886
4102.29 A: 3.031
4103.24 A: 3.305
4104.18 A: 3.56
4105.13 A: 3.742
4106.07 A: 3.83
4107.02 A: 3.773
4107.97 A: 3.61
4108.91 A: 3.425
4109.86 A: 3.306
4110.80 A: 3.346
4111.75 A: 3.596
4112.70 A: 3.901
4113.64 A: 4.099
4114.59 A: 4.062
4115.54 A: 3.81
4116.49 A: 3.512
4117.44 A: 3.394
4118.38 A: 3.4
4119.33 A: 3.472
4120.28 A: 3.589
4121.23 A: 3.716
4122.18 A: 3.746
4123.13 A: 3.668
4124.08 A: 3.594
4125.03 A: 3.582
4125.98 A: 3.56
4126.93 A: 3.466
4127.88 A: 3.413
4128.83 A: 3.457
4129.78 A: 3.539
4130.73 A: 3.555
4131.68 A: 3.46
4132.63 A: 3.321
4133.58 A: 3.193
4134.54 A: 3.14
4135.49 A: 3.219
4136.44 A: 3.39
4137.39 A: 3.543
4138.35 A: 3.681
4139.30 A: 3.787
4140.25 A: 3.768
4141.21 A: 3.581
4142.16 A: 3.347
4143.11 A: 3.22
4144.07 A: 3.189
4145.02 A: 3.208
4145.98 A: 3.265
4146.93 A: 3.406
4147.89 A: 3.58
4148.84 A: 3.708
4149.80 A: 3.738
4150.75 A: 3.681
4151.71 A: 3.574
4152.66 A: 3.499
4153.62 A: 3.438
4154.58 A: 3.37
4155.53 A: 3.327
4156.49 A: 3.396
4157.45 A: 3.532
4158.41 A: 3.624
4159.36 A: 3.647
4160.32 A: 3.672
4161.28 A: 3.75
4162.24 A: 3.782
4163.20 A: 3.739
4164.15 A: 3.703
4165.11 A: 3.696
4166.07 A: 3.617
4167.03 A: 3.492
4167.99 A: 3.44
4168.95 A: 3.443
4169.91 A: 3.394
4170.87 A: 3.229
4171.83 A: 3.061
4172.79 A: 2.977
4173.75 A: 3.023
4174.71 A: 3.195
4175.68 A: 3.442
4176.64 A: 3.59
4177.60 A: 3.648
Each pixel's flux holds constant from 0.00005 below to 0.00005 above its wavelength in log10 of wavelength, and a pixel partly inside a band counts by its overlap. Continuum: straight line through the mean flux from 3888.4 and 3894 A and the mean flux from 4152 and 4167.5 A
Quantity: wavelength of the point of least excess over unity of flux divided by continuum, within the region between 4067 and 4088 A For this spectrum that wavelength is 4076.87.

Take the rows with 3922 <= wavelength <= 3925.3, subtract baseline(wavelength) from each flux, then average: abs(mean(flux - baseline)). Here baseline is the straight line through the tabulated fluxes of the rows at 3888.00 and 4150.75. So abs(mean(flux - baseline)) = 0.35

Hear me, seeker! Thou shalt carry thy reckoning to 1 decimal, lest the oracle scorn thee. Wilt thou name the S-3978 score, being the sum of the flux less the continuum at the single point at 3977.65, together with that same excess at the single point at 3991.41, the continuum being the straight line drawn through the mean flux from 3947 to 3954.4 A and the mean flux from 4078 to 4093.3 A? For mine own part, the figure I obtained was -0.1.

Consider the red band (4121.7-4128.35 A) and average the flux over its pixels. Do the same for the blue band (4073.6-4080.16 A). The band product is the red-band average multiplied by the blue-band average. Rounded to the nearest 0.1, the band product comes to 10.9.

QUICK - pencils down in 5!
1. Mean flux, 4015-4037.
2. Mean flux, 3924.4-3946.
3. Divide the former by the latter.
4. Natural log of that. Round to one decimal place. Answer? 1.0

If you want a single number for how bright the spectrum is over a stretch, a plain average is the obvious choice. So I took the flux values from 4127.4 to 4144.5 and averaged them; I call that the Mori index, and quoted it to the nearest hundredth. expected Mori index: 3.43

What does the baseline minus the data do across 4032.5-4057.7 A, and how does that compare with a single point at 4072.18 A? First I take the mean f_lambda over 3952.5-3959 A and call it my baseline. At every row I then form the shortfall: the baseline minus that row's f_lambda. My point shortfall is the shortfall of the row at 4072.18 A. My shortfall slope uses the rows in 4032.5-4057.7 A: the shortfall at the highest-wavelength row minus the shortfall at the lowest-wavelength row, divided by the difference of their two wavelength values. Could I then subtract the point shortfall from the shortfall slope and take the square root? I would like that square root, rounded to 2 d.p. 0.70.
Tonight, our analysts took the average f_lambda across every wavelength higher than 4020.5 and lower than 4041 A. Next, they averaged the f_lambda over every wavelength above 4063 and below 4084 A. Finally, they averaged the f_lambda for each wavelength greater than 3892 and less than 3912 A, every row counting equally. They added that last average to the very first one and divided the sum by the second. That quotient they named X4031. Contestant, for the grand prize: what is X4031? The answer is 1.7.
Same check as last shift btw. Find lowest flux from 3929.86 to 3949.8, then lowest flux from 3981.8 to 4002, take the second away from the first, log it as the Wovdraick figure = -2.3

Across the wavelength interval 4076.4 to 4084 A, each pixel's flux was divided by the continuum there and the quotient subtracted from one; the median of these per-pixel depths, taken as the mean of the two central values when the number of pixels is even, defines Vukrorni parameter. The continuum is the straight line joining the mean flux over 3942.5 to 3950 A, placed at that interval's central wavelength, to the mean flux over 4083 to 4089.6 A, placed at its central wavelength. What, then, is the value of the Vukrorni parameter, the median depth 0.11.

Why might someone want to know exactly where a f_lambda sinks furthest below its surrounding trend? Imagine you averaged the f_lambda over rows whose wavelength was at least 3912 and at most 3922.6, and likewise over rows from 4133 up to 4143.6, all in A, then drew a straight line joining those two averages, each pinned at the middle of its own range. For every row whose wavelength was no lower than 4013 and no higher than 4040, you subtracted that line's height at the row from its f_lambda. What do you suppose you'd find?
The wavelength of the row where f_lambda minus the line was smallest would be 4032.99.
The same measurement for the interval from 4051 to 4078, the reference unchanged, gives 4076.87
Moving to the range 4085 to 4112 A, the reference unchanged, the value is 4101.35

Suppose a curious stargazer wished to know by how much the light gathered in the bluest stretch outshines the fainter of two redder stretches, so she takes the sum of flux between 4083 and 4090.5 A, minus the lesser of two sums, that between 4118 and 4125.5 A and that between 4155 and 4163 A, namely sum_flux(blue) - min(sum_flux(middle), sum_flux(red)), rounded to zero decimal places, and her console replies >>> -1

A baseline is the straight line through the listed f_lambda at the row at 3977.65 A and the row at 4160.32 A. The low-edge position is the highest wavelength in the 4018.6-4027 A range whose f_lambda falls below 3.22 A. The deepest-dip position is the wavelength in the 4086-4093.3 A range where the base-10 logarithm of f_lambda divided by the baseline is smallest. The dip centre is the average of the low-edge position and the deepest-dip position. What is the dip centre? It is 4055.5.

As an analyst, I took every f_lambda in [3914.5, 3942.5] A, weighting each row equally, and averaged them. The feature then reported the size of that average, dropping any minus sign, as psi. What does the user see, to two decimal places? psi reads 1.37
